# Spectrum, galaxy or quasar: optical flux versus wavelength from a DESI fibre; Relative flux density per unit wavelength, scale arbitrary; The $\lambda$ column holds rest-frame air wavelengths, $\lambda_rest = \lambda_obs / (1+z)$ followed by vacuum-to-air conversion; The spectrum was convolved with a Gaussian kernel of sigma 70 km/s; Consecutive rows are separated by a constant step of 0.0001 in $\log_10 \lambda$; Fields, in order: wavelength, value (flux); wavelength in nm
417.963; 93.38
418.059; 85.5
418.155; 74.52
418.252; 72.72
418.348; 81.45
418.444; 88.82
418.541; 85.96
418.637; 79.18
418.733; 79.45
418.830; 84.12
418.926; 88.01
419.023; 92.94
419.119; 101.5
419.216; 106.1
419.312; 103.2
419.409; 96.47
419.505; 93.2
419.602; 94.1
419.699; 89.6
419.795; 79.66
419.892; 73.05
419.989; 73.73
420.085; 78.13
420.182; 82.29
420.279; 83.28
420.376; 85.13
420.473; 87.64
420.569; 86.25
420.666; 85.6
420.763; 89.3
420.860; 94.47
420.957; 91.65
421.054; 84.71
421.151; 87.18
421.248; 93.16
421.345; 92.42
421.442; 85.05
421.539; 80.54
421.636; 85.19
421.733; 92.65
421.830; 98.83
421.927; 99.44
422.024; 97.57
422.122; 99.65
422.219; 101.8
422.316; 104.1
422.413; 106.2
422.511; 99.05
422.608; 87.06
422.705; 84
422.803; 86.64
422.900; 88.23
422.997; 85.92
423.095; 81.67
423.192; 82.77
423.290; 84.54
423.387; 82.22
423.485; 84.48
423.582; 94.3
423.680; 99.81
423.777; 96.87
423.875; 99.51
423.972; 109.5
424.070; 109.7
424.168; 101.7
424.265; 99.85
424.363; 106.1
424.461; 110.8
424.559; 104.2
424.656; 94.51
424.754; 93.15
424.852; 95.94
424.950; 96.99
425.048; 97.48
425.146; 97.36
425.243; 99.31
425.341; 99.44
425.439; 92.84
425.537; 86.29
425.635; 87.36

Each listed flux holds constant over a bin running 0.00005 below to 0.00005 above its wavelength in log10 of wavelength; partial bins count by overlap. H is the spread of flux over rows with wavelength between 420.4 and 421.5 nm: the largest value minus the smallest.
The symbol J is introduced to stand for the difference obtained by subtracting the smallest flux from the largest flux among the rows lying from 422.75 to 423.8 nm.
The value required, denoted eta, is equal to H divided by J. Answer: 0.54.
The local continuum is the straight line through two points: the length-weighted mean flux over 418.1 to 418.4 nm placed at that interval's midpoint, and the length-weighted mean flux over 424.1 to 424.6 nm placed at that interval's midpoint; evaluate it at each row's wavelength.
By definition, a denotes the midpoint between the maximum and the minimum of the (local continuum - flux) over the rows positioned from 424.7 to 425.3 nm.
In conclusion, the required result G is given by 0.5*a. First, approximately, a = 11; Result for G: 5.7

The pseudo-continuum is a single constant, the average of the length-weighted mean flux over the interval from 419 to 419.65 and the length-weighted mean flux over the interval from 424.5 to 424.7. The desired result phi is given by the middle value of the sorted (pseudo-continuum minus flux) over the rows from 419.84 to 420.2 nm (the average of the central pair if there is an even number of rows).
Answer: 23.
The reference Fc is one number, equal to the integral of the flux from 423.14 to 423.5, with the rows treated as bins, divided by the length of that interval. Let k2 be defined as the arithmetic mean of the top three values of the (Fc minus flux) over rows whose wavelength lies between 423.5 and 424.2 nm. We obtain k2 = -14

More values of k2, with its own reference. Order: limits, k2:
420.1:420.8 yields 0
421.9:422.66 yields -11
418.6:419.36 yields 2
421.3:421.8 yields 0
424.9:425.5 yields -12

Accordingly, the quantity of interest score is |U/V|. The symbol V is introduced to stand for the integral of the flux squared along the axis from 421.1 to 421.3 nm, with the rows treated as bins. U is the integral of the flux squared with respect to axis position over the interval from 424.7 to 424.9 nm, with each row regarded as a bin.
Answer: 1.1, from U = 1784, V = 1627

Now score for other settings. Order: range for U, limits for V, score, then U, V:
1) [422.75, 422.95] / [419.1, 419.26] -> 0.9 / 1527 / 1731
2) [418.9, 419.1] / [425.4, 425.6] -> 1.1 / 1710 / 1595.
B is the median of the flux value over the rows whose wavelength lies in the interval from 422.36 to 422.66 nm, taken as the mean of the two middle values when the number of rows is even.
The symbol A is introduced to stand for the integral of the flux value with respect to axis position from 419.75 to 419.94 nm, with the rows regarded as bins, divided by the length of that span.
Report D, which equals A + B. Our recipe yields 175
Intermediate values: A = 76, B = 99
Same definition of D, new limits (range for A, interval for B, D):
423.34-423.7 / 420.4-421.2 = 177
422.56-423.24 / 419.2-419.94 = 179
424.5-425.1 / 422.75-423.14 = 184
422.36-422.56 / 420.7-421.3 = 193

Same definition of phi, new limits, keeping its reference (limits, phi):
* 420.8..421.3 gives 8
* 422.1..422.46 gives -4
